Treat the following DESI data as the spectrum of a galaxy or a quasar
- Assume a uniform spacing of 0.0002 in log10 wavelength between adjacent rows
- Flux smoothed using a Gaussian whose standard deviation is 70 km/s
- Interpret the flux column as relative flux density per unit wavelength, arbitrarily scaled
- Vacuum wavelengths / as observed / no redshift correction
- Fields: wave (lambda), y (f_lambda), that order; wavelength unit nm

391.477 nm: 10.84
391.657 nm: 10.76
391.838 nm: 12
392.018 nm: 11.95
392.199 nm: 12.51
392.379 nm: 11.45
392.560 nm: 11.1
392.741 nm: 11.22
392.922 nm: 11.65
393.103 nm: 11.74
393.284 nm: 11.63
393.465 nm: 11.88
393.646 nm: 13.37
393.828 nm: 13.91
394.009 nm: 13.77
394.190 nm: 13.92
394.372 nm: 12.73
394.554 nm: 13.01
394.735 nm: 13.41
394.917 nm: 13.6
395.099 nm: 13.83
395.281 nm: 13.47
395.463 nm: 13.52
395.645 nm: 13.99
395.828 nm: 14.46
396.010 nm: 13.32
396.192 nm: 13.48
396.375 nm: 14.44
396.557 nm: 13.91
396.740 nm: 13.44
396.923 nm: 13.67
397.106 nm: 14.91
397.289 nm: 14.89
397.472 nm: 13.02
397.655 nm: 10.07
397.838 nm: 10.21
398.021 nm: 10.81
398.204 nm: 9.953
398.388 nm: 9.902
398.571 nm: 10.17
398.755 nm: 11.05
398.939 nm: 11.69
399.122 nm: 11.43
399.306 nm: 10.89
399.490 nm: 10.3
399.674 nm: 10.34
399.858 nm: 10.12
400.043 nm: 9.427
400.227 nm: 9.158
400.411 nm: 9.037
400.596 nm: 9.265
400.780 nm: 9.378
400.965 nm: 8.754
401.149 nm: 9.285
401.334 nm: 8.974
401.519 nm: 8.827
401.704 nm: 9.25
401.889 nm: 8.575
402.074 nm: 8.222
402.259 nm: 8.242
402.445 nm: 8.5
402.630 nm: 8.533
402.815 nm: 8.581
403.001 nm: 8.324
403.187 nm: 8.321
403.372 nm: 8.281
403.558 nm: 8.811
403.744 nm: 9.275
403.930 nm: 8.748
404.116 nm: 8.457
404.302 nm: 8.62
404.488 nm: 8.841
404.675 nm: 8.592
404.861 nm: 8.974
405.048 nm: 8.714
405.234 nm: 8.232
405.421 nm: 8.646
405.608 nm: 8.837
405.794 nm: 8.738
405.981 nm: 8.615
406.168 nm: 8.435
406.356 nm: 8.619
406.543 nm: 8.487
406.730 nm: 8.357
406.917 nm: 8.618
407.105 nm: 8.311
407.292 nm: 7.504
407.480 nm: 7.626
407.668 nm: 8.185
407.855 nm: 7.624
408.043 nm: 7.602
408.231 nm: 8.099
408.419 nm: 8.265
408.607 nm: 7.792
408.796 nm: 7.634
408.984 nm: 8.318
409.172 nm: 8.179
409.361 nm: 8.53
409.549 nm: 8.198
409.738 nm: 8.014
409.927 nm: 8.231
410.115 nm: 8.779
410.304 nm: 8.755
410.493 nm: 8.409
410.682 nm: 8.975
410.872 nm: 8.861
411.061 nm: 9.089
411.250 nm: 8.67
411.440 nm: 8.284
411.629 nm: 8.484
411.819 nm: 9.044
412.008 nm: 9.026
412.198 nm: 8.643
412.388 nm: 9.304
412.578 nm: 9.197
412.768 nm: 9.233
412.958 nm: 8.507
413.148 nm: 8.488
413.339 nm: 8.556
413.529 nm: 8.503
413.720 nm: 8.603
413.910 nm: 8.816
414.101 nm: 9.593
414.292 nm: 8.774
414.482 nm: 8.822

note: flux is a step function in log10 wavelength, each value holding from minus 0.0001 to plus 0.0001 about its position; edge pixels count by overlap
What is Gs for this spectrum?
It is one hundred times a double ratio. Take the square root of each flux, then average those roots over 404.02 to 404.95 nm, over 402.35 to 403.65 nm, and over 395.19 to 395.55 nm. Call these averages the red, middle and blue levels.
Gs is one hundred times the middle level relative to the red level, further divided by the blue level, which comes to 27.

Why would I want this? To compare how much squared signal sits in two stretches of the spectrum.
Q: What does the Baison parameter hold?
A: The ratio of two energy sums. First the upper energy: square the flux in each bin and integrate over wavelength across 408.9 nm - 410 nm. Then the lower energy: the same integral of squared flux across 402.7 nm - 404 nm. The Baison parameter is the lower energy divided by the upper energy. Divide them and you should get 1.3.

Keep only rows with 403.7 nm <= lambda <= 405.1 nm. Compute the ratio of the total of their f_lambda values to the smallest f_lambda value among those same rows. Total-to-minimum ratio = 8.30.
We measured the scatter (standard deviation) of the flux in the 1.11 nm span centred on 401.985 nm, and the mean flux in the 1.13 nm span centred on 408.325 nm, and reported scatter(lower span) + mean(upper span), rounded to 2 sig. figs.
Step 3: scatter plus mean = 8.2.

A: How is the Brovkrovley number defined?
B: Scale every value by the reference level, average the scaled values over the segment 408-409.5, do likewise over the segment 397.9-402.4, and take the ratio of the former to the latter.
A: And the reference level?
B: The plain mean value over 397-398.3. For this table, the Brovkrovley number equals 0.83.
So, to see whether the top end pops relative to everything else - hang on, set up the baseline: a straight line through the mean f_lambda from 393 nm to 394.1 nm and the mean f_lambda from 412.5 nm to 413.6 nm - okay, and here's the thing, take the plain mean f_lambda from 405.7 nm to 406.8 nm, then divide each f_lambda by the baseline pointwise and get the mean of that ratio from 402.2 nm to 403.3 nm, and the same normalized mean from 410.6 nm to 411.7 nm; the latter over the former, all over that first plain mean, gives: 0.14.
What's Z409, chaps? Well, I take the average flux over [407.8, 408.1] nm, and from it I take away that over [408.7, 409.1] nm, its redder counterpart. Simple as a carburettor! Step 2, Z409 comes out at -0.4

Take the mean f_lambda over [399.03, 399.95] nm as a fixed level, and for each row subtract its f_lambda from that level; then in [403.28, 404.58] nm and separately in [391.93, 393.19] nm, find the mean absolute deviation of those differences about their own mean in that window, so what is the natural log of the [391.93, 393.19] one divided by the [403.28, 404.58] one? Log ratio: 0.4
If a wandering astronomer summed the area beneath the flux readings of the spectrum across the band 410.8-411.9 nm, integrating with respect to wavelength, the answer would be 10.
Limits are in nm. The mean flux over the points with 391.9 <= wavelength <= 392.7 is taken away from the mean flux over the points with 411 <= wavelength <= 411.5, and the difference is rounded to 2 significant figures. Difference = -3.1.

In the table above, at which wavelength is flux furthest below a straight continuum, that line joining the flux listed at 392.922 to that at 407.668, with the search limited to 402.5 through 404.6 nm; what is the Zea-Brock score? 403.001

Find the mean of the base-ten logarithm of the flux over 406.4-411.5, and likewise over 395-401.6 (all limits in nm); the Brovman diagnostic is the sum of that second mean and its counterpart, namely 1.97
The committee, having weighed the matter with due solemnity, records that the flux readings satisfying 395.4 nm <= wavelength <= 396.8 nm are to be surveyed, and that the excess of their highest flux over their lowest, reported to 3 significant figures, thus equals 1.14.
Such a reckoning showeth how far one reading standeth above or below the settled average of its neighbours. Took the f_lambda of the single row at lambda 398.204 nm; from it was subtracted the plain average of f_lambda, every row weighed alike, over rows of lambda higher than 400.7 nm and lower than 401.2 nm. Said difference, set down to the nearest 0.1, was 0.8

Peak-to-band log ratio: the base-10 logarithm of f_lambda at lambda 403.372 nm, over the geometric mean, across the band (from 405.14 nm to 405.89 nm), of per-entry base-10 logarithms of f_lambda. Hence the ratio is 0.98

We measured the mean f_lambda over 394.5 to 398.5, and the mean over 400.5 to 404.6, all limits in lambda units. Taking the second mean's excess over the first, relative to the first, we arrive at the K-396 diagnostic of -0.33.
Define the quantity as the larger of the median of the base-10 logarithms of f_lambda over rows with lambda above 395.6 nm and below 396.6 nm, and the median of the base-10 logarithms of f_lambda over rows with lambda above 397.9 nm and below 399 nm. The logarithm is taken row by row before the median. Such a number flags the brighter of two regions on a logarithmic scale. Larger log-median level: 1.14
